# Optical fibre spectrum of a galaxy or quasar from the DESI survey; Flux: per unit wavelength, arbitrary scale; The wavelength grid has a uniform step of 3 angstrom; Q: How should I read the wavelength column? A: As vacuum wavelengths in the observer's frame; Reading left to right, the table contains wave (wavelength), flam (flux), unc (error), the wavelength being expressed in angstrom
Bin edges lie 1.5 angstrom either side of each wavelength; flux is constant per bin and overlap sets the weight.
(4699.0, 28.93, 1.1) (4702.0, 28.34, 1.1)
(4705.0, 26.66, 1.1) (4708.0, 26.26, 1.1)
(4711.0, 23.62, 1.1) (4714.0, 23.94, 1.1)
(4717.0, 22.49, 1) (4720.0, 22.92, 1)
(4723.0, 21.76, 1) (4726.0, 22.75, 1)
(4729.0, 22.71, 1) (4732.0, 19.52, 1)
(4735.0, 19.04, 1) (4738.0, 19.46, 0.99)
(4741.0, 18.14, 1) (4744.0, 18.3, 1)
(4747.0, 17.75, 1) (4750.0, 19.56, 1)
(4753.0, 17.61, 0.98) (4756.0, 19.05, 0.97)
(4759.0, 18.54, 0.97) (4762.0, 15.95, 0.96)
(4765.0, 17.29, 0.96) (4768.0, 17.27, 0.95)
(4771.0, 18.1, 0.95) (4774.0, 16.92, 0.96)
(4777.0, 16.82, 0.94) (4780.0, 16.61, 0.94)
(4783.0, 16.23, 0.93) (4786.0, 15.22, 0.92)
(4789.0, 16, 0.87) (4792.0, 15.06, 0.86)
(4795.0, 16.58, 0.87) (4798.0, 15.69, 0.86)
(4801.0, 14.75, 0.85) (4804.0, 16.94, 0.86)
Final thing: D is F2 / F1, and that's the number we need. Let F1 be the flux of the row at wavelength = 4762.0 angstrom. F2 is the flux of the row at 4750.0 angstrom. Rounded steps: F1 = 15.95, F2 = 19.56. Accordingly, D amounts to 1.23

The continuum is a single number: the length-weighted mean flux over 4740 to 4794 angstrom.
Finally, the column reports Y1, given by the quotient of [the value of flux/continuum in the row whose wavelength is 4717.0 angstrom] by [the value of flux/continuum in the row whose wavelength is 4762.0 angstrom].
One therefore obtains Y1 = 1.41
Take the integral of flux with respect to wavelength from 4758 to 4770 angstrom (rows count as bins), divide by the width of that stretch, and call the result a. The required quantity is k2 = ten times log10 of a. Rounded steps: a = 17.2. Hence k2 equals 12.37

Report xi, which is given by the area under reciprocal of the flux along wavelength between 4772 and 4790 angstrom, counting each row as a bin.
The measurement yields 1.10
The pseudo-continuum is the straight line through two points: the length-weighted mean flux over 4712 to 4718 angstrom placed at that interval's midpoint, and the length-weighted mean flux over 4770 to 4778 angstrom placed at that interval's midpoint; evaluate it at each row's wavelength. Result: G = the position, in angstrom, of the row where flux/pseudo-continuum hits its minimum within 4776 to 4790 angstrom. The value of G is 4786.0 angstrom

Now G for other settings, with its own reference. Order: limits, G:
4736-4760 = 4741.0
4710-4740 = 4735.0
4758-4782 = 4762.0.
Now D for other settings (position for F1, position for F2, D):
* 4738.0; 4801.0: 0.76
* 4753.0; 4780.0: 0.94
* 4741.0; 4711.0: 1.30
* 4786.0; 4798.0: 1.03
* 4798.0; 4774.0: 1.08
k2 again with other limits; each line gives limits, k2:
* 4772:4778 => 12.30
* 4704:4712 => 14.08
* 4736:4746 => 12.70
